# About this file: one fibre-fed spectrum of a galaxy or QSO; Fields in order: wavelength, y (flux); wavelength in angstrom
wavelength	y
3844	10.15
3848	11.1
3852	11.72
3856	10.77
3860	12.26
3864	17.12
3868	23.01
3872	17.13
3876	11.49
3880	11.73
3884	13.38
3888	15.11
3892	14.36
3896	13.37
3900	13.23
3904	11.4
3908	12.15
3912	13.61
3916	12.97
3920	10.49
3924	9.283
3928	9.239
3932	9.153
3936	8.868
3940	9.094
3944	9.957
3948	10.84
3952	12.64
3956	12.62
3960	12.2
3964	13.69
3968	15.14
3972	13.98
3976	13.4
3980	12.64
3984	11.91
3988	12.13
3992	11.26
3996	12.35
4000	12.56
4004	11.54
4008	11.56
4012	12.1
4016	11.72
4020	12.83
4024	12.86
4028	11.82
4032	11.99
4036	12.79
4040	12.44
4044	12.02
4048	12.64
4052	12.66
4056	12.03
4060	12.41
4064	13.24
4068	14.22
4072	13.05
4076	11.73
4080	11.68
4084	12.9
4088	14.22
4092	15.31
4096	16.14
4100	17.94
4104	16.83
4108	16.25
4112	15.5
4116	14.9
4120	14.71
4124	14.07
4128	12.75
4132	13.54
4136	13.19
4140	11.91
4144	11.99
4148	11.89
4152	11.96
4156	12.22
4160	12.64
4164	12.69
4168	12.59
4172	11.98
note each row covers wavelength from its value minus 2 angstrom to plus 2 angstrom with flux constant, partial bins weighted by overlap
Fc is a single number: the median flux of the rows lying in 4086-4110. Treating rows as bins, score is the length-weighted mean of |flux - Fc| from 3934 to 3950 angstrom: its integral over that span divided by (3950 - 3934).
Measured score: 6.5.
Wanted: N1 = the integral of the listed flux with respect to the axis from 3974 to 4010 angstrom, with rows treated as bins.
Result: 437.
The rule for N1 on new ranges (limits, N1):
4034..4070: 458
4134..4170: 444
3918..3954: 358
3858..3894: 542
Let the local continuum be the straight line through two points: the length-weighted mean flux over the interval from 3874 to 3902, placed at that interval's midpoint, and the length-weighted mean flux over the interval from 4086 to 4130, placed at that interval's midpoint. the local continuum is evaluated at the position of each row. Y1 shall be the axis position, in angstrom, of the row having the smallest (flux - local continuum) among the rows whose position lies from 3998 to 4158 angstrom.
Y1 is 4148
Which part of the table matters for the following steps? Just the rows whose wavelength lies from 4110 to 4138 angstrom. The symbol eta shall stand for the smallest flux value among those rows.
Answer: 12.75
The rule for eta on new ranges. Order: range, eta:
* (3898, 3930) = 9.239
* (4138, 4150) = 11.89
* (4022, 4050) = 11.82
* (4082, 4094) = 12.9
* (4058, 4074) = 12.41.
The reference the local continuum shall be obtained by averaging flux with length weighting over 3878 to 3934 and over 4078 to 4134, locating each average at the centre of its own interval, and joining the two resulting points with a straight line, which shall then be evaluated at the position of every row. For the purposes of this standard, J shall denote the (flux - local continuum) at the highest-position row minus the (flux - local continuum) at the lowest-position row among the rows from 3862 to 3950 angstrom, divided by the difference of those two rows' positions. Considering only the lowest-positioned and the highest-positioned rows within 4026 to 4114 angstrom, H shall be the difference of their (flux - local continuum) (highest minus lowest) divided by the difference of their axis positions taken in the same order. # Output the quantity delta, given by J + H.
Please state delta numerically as -0.058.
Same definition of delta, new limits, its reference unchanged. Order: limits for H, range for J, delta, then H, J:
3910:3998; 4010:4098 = 0.006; -0.028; 0.03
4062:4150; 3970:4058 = -0.066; -0.029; -0.04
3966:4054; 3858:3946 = -0.084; -0.043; -0.04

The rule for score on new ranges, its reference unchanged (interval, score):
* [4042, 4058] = 3.9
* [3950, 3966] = 3.4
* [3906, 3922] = 3.9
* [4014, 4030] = 3.9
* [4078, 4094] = 2.7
